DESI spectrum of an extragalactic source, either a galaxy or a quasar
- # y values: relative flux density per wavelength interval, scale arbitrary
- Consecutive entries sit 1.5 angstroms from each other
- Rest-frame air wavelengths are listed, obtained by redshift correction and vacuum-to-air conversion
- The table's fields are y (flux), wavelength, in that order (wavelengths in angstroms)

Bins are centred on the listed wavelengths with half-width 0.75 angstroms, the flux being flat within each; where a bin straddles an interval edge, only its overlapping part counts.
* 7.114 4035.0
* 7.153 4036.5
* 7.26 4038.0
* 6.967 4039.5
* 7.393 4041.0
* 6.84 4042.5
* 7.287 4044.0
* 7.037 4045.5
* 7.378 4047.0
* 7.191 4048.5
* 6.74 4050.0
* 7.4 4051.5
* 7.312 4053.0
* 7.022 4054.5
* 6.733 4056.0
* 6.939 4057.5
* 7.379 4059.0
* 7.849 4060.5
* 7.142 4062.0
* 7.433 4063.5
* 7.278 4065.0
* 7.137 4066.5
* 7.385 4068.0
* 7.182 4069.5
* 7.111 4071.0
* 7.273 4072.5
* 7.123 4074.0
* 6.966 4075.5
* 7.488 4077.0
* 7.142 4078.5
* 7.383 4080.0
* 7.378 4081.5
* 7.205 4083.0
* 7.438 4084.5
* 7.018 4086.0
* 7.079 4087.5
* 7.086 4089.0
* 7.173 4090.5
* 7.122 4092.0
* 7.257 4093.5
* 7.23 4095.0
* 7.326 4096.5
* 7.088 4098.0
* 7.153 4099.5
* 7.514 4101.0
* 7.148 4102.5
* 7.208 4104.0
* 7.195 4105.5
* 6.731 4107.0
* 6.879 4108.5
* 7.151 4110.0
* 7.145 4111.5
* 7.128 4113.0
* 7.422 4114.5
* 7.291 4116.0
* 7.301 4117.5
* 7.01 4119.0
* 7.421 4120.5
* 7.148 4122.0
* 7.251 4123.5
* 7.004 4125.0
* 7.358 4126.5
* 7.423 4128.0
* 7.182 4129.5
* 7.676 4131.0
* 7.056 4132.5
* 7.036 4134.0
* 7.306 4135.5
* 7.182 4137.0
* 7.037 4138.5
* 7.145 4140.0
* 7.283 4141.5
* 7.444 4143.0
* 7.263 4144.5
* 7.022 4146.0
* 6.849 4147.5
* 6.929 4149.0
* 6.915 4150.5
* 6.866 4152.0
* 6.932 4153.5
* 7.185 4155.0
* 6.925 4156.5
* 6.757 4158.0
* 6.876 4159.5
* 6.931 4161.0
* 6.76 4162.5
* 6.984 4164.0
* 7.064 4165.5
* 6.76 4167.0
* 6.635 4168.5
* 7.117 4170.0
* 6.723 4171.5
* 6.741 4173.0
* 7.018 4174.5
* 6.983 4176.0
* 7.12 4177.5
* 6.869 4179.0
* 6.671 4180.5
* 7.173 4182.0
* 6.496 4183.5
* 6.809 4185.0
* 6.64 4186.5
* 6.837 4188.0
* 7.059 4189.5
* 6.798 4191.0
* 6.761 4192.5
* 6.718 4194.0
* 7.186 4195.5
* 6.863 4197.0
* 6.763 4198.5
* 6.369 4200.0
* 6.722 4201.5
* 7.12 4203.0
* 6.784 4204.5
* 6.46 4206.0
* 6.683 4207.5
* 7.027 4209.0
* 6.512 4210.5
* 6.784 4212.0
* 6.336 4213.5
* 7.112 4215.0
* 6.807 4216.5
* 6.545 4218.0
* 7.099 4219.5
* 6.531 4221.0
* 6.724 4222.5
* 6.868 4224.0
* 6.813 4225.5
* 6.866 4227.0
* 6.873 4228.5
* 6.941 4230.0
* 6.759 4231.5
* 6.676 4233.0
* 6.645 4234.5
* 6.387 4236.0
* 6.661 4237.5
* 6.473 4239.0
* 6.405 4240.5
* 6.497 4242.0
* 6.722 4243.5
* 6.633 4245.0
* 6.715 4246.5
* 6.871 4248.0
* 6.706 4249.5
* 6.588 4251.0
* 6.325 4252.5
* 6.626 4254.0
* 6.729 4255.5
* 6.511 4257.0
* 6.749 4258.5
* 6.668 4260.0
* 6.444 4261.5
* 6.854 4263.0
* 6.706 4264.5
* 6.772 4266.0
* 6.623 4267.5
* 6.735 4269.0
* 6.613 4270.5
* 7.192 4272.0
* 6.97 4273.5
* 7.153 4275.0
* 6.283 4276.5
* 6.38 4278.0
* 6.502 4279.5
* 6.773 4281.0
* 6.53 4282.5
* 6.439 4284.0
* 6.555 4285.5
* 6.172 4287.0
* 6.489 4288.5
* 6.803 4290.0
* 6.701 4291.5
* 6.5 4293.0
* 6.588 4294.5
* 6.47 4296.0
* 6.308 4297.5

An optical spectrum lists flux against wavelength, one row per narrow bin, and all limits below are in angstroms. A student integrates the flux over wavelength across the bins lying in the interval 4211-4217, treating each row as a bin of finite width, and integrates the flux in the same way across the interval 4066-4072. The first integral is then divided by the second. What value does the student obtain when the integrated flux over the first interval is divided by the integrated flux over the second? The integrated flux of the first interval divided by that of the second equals 0.94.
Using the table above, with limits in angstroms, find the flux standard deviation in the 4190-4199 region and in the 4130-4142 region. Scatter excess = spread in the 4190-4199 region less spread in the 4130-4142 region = -0.04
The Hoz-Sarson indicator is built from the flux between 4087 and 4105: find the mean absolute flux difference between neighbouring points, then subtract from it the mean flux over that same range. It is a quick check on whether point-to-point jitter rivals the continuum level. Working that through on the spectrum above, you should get -7.06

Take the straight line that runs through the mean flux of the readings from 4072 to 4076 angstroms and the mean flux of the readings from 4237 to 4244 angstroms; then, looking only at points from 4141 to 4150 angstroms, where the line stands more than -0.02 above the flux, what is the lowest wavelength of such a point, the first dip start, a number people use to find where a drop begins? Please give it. 4147.5 angstroms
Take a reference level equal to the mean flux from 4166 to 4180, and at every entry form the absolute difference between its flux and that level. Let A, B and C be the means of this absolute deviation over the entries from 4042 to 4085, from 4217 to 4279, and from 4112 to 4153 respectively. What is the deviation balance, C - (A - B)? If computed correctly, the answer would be 0.19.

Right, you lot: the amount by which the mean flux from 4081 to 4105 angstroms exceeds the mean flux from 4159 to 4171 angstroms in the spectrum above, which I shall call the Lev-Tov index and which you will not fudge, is 0.32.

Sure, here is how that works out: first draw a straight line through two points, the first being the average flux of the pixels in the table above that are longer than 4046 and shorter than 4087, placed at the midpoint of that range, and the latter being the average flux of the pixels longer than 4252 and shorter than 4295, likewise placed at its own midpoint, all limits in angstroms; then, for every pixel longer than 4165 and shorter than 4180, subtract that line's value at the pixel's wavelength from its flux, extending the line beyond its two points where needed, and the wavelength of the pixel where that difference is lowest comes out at 4168.5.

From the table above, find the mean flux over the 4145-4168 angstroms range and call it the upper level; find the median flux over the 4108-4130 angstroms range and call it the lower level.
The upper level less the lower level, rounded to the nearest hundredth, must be -0.26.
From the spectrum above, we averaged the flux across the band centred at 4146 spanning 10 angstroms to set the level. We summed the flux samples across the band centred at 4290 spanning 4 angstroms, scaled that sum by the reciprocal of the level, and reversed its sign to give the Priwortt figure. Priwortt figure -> -2.8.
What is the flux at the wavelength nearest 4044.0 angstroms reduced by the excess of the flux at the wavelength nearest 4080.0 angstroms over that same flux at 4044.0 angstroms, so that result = 7.2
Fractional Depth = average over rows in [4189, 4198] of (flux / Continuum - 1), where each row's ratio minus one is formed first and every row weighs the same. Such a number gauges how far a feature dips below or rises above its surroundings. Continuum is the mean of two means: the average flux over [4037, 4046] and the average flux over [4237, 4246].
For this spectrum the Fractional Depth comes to 0.01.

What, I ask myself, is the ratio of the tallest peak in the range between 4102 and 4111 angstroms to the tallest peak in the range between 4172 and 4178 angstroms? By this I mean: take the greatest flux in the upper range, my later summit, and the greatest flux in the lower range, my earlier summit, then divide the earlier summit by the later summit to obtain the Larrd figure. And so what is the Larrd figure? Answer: 1.01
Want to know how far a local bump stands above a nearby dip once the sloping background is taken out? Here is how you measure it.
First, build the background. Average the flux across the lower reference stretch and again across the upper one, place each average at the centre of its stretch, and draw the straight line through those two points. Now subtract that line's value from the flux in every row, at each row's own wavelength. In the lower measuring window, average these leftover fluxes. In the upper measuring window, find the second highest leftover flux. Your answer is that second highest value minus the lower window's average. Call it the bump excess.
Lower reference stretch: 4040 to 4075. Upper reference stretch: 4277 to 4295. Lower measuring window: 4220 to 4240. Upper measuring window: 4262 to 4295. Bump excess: 0.574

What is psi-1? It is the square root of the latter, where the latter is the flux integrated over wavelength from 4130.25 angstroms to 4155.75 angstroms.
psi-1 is 13.5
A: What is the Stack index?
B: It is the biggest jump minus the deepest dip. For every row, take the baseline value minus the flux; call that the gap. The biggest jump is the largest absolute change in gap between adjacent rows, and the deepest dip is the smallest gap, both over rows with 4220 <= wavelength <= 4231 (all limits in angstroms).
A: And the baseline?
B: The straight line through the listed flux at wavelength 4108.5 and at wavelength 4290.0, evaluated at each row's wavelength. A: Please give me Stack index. 0.31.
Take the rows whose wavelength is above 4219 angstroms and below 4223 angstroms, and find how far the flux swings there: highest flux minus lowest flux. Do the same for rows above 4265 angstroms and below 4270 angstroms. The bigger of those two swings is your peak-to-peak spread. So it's 0.568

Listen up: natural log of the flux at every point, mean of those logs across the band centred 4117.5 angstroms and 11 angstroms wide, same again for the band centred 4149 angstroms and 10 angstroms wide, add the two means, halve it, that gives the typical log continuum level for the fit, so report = 1.96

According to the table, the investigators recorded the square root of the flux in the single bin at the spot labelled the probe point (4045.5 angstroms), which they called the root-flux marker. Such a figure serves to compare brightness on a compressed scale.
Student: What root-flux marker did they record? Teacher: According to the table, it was 2.65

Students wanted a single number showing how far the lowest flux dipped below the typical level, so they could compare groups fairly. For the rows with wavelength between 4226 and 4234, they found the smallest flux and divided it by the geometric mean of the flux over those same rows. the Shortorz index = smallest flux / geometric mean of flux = 0.979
